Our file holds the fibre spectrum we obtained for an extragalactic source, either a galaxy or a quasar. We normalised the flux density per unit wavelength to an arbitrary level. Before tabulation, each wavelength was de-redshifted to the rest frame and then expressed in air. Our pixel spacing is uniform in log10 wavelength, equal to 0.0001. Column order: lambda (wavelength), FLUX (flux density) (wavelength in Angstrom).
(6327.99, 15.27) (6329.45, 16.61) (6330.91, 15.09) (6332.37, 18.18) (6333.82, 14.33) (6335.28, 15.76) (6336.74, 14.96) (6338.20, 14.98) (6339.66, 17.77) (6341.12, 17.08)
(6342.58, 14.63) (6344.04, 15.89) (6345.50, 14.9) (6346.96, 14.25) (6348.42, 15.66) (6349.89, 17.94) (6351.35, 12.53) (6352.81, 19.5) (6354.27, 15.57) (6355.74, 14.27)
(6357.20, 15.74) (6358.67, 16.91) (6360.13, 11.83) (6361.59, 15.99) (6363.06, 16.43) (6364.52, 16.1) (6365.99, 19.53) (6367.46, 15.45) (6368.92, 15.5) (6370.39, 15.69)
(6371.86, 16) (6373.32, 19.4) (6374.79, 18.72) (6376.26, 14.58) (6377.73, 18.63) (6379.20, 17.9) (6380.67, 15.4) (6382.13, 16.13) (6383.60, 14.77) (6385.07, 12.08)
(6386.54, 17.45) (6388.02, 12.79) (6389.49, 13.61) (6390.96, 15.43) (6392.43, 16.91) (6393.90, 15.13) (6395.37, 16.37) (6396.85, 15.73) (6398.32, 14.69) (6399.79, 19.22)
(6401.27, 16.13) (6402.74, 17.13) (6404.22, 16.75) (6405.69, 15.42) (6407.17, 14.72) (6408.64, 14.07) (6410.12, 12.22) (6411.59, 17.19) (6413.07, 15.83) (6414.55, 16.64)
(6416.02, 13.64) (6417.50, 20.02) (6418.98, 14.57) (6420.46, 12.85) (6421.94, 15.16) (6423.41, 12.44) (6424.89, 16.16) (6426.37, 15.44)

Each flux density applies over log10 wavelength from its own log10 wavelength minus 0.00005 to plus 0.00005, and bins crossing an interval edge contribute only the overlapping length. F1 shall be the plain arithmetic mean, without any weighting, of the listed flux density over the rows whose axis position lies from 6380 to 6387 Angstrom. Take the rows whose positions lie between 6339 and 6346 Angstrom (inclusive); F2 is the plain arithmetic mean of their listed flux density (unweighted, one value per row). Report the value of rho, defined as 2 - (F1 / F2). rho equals 1.06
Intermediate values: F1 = 15.2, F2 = 16.1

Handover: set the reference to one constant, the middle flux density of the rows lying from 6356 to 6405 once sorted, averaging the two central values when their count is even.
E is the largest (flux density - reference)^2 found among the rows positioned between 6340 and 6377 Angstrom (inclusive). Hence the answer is 17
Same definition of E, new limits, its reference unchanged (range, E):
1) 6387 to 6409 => 10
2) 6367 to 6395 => 15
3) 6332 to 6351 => 5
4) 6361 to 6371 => 12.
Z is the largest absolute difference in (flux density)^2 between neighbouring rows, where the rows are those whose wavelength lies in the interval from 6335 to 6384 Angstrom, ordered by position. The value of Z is 223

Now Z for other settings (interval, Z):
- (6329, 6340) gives 125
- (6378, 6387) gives 159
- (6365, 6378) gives 143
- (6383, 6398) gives 159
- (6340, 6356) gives 223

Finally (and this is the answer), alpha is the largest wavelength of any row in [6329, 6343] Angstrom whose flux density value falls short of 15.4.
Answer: 6342.58 Angstrom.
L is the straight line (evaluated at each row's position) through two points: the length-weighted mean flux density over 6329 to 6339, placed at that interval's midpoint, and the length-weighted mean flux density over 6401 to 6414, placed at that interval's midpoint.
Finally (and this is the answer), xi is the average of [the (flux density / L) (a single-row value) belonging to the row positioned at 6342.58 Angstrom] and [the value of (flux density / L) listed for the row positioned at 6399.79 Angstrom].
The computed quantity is 1.09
